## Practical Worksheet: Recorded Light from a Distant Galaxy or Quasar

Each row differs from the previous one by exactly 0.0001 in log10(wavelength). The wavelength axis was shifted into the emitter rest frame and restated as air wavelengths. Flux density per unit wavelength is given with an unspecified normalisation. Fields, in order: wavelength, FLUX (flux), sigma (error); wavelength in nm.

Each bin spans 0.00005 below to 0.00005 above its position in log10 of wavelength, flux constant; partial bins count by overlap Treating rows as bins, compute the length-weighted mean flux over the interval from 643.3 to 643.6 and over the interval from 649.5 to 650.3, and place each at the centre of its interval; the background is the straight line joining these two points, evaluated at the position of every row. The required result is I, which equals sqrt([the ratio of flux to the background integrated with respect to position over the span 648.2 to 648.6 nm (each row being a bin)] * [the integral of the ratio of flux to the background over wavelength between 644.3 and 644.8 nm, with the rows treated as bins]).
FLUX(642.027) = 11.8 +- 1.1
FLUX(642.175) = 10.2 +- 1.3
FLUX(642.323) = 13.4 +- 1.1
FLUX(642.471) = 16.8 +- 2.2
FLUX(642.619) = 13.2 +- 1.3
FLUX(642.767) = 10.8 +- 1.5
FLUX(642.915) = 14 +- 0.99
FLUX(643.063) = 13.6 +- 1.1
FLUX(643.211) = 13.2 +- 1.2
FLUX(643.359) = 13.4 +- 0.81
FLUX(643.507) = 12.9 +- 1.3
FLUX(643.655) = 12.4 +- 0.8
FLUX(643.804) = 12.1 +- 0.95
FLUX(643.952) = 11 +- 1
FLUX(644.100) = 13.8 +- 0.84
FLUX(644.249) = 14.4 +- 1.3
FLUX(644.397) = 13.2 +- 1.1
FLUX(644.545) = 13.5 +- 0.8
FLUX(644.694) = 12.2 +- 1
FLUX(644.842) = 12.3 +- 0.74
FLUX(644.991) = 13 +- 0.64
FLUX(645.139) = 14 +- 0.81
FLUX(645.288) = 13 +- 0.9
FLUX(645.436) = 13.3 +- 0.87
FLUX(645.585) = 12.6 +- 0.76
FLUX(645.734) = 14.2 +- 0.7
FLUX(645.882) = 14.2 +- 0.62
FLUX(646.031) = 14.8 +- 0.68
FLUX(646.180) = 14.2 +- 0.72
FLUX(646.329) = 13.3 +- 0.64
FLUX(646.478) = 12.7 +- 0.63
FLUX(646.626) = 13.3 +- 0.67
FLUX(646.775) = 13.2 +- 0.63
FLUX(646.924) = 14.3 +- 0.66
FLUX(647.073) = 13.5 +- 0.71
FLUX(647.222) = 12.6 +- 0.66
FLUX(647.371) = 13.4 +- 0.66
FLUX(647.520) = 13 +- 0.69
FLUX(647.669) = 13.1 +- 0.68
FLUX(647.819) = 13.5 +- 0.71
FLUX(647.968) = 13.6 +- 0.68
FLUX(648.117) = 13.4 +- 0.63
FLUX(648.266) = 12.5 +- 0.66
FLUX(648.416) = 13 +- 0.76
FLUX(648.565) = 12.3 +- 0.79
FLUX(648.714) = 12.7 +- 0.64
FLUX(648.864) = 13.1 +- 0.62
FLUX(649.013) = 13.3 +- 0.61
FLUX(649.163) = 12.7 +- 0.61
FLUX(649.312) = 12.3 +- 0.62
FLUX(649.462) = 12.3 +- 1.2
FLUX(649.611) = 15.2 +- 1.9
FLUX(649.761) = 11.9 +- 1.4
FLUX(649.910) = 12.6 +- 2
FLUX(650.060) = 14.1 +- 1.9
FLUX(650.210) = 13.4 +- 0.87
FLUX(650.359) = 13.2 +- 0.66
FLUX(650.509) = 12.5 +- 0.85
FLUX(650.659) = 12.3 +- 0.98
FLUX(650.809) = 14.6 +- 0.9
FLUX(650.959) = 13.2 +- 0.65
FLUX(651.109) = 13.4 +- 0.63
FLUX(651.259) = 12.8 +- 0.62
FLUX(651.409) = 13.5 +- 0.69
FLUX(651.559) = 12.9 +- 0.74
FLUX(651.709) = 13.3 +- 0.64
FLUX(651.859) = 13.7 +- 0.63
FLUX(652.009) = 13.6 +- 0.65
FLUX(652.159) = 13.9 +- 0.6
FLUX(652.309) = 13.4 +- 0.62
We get 0.433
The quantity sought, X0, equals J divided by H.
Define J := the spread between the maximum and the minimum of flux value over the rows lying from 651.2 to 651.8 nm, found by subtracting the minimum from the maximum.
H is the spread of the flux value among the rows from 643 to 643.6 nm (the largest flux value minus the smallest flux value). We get 1.00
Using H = 0.70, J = 0.7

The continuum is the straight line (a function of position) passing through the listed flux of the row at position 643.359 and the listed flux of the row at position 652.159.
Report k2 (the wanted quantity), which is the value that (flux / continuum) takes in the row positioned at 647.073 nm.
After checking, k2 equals 0.99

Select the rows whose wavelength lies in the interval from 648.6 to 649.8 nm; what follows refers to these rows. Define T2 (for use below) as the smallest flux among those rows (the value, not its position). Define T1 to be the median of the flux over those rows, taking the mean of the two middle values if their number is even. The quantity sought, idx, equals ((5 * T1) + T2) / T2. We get 6.34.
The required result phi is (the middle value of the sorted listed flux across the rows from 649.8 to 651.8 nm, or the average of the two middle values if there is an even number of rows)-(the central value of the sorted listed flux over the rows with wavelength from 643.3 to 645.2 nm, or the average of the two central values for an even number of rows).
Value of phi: 0.2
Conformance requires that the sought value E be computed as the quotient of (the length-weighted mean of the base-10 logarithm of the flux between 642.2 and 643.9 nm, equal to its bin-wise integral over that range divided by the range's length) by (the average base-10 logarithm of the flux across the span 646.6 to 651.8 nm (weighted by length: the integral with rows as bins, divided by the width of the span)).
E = 1.00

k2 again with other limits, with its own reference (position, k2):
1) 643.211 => 0.99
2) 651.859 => 0.99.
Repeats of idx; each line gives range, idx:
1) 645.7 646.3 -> 6.00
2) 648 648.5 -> 6.20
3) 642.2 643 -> 7.20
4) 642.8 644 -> 6.93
